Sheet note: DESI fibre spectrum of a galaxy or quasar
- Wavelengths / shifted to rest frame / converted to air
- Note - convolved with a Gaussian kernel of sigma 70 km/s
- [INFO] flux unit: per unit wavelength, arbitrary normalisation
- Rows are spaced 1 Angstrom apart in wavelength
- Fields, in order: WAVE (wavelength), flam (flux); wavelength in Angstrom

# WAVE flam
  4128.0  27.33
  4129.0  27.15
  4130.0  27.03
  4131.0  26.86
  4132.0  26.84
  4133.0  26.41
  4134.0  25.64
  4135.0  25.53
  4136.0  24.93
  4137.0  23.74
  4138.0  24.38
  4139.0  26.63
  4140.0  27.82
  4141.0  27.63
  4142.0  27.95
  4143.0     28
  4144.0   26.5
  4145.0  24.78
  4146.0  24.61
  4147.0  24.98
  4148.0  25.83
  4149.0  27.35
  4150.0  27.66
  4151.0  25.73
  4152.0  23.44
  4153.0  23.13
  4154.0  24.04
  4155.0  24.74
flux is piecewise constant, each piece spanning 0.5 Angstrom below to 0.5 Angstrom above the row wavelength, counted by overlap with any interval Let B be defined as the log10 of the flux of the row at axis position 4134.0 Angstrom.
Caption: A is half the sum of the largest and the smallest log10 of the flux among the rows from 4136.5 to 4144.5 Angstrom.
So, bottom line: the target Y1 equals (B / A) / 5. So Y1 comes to 0.200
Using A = 1.41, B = 1.41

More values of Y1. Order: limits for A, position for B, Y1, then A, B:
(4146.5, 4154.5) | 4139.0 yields 0.203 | 1.40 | 1.43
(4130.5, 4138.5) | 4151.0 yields 0.201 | 1.40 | 1.41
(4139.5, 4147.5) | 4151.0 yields 0.199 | 1.42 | 1.41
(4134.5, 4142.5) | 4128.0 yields 0.204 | 1.41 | 1.44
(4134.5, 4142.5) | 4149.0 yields 0.204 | 1.41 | 1.44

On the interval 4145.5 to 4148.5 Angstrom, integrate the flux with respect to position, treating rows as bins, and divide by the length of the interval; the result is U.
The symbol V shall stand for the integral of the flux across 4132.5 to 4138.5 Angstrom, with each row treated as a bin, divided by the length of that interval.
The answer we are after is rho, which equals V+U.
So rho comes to 50.2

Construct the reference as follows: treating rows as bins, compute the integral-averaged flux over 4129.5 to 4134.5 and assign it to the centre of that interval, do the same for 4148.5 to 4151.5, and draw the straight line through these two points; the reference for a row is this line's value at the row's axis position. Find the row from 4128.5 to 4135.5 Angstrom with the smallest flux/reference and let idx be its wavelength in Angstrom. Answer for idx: 4135.0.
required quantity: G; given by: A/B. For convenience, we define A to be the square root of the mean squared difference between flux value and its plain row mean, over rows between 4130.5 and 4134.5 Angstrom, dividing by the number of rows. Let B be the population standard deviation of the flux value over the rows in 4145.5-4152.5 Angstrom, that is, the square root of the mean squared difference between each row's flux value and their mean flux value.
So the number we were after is 0.4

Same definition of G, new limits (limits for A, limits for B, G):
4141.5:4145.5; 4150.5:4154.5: 1.3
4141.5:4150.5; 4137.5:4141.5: 1.0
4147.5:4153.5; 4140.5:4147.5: 1.2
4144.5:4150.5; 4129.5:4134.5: 2.4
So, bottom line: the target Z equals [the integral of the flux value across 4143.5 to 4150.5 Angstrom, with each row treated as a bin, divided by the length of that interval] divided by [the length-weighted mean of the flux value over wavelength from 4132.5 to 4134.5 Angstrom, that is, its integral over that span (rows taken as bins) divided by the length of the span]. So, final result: 1.00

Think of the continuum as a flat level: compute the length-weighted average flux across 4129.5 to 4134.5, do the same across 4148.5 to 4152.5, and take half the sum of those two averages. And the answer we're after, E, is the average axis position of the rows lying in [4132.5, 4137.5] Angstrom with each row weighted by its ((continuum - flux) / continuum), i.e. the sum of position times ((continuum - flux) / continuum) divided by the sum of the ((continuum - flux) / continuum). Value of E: 4136.2 Angstrom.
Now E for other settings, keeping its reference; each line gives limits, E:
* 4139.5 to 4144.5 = 4141.6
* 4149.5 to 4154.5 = 4153.3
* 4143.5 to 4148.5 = 4146.2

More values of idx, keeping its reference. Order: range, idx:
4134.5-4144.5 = 4137.0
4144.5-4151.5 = 4146.0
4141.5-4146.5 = 4146.0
